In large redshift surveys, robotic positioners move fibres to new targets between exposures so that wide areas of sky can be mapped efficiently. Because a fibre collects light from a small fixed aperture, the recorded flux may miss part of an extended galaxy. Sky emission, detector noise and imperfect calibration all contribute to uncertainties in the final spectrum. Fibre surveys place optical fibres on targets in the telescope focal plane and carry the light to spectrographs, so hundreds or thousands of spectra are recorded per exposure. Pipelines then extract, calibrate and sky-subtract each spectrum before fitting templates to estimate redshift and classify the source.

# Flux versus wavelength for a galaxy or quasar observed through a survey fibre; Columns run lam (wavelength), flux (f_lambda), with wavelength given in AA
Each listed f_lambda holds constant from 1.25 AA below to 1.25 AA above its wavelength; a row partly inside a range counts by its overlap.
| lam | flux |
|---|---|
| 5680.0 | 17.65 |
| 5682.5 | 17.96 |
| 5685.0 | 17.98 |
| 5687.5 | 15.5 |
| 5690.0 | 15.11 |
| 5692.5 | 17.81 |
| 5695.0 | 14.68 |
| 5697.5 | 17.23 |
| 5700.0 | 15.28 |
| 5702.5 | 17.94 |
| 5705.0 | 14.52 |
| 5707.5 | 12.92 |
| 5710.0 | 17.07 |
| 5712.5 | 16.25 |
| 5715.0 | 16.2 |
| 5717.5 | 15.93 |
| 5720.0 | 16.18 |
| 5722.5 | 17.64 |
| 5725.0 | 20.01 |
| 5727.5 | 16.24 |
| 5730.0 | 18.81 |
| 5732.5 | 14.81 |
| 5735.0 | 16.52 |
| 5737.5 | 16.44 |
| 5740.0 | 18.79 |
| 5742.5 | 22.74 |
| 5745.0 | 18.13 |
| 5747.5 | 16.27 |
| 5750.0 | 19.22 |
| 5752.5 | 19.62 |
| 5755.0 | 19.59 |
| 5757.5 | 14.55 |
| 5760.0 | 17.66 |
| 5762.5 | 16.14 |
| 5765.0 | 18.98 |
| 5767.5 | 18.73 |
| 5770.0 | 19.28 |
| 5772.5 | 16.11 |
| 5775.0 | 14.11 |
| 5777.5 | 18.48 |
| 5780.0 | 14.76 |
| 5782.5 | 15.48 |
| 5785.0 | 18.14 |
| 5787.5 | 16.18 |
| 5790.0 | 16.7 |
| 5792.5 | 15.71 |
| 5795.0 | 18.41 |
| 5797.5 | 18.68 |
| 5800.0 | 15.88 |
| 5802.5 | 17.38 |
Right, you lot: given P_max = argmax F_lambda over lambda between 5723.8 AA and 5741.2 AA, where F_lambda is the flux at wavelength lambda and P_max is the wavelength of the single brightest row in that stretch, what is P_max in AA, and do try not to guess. 5725.0 AA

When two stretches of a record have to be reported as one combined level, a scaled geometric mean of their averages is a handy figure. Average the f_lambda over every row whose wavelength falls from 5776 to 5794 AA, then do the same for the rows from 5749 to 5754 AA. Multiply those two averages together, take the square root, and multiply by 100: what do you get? 1790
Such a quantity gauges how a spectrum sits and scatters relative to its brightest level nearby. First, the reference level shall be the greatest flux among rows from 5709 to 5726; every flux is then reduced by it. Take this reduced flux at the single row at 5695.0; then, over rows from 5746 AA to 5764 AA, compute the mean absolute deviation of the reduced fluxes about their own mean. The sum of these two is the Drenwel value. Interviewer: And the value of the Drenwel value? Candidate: -3.7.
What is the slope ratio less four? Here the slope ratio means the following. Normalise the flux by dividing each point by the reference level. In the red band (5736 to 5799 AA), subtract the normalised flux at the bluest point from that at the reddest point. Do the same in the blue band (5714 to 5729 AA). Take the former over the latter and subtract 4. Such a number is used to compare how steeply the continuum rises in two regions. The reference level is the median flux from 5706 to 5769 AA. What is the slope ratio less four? 52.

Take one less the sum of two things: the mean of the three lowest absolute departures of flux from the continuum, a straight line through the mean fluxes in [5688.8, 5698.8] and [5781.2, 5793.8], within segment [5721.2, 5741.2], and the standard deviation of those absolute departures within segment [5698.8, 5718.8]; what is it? -0.2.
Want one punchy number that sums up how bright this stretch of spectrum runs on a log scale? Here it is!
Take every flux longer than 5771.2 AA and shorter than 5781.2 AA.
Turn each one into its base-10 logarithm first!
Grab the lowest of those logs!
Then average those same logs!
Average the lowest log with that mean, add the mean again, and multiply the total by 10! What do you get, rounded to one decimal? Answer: 23.7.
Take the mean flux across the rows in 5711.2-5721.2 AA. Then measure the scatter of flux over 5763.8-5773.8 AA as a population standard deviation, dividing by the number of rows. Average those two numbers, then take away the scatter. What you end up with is 7.44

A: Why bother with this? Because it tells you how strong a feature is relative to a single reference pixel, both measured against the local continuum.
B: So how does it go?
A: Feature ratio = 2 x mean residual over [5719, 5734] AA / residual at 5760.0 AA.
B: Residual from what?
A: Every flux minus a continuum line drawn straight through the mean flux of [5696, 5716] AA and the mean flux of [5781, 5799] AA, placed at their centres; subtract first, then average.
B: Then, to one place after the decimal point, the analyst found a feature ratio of 2.1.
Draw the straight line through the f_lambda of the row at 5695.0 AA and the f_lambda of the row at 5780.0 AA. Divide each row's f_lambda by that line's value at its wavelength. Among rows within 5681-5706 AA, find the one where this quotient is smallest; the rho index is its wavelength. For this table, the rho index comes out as 5705.0 AA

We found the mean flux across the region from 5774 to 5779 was 16.3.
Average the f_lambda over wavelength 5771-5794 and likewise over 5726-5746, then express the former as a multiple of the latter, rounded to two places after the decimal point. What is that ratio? 0.91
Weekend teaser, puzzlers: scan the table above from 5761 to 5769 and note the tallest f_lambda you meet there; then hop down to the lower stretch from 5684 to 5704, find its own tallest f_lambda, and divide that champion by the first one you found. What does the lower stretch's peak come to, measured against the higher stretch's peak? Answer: 0.95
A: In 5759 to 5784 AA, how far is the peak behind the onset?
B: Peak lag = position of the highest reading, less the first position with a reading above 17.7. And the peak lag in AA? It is 5.0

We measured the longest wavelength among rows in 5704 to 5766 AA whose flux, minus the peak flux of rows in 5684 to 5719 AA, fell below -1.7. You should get 5762.5 AA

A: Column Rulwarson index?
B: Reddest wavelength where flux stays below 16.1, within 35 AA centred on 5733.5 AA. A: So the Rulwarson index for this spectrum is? 5732.5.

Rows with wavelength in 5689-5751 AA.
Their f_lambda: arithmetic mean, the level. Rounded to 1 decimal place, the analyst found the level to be 16.9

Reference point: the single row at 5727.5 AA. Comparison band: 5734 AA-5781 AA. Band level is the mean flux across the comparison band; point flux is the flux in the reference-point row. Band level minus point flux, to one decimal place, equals 1.5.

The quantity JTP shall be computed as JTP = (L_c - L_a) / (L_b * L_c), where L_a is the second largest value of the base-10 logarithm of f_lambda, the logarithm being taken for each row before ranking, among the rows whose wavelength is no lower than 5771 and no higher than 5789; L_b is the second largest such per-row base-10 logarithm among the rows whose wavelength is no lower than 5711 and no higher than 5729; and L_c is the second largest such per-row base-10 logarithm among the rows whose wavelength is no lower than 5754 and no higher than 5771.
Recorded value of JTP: 0.017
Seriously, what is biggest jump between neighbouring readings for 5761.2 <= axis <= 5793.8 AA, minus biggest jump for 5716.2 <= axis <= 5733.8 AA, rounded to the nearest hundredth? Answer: 0.37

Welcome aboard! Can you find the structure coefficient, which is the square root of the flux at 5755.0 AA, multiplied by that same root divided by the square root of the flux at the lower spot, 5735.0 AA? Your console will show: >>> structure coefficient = 4.82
